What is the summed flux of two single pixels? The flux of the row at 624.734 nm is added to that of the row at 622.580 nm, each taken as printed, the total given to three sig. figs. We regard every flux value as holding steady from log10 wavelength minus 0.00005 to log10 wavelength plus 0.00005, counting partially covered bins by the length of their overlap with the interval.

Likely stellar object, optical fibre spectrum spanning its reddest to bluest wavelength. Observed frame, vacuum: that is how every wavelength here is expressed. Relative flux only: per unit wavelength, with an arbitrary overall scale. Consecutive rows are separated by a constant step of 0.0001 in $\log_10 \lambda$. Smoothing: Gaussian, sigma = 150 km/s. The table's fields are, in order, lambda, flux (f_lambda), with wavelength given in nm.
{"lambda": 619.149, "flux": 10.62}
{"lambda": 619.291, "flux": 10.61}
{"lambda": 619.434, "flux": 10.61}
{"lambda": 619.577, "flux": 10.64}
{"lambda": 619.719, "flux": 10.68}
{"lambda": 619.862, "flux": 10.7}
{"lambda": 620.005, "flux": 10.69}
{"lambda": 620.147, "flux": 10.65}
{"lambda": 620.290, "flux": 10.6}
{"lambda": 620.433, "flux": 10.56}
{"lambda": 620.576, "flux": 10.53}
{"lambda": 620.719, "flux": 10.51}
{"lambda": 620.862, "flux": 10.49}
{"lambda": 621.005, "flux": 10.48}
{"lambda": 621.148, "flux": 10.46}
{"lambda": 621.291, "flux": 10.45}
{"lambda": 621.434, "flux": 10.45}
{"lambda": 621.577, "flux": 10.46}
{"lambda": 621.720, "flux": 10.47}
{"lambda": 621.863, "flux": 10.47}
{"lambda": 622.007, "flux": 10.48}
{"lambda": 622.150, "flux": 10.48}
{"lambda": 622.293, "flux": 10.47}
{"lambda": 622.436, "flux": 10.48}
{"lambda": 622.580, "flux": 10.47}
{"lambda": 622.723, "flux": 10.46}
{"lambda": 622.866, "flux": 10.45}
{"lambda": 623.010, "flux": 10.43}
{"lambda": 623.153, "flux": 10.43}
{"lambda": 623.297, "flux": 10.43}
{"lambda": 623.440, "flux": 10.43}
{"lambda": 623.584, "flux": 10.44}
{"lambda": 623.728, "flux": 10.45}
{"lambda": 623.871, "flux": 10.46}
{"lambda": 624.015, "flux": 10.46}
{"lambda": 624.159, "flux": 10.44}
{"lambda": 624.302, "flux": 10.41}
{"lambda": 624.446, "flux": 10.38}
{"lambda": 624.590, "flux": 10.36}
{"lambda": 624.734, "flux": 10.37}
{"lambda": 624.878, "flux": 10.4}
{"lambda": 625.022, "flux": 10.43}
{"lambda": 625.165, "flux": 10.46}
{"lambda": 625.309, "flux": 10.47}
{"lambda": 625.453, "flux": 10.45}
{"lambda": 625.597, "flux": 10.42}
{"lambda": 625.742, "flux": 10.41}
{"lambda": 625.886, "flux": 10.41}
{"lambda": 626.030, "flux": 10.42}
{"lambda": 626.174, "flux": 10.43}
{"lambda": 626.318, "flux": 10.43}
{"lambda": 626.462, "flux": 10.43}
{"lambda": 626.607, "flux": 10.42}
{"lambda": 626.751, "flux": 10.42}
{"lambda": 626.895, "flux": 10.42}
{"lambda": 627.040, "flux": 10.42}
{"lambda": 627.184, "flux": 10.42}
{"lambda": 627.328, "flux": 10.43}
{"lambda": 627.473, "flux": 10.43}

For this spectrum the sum 20.8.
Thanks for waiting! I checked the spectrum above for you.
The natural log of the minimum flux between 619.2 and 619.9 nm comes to 2.36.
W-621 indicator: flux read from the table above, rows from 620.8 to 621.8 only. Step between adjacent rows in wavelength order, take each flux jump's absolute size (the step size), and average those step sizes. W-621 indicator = 0.0100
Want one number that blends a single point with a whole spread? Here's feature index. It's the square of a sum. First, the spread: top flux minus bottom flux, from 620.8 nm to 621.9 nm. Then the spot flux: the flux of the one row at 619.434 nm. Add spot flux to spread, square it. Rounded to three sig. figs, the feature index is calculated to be 113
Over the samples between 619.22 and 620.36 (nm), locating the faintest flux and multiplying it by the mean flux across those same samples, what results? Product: 113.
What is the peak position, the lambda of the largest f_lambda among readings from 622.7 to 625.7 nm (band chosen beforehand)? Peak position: 625.309 nm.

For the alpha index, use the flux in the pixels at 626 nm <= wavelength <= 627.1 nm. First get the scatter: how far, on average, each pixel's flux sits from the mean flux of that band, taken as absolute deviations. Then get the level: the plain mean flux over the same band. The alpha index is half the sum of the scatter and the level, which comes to 5.21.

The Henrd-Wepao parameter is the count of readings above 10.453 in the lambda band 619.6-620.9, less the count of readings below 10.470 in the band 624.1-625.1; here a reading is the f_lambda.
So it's 2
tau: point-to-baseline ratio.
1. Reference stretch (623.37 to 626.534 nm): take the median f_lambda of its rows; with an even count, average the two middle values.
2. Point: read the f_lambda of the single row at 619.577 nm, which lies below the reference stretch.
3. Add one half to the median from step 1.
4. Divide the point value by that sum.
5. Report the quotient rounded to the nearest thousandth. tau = 0.973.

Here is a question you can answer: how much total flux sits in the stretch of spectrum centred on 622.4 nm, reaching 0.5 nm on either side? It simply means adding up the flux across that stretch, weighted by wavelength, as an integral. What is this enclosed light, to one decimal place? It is 10.5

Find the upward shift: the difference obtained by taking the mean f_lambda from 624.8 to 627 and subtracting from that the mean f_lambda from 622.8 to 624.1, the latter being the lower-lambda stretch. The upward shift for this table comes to -0.01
